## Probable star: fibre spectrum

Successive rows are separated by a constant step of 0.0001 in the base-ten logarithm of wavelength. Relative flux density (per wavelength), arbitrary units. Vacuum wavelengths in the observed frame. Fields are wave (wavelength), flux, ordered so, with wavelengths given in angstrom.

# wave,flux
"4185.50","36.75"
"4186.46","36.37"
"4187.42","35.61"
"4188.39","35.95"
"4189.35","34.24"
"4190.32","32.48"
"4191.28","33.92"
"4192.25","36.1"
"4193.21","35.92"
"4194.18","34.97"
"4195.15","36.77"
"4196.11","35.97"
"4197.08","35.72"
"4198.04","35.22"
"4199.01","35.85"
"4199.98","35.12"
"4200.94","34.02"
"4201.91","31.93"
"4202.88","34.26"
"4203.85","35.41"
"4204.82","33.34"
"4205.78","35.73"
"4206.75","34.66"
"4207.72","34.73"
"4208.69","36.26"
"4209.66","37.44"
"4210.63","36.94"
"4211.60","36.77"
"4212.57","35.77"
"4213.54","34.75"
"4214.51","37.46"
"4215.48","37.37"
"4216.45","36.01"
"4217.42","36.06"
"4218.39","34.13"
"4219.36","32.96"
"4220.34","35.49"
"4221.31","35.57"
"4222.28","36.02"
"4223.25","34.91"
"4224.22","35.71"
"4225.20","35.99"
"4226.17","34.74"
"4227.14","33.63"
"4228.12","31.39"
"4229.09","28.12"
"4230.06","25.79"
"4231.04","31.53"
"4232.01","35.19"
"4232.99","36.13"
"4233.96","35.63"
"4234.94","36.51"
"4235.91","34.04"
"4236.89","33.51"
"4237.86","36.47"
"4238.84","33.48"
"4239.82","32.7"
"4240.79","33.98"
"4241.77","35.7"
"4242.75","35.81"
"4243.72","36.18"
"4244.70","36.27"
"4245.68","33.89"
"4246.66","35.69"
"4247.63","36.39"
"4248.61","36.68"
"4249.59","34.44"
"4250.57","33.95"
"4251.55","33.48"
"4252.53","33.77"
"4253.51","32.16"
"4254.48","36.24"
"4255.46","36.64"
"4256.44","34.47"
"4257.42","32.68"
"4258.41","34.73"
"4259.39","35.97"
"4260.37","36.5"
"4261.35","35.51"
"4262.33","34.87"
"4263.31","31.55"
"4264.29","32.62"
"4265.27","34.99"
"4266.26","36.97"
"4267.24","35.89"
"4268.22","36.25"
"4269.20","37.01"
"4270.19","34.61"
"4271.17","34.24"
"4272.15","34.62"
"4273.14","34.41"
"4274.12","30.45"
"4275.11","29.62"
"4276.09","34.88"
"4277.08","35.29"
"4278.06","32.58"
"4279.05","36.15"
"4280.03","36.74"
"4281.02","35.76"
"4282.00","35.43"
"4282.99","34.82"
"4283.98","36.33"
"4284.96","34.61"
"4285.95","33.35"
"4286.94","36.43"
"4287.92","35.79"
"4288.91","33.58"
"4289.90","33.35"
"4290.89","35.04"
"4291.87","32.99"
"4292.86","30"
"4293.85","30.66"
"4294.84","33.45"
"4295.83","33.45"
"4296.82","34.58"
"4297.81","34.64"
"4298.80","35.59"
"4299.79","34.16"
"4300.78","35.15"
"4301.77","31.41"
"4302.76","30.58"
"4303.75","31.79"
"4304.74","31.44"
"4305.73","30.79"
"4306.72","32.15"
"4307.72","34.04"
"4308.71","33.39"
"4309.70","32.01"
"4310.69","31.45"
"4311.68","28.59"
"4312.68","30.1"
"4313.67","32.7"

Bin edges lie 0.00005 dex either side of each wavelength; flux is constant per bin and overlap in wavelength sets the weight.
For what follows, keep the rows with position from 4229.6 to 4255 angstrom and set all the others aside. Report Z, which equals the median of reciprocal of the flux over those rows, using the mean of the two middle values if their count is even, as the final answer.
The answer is 0.0287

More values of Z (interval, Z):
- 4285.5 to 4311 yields 0.0300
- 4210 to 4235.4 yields 0.0281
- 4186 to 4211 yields 0.0282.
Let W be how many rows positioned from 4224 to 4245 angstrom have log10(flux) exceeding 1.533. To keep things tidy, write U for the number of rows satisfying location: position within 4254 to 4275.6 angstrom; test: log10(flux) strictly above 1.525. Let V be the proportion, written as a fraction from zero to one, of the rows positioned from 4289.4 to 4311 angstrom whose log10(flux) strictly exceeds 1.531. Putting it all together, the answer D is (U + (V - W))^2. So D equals 28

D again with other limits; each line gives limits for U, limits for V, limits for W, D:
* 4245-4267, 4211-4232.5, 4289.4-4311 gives 138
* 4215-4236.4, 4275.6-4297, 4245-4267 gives 13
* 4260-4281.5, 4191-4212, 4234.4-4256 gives 34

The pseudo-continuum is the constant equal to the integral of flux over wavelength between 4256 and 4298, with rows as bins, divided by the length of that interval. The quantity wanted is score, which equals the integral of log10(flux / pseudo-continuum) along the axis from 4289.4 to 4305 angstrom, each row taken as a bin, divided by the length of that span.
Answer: -0.018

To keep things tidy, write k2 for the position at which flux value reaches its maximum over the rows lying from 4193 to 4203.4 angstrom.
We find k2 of 4195.15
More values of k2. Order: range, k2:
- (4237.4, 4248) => 4237.86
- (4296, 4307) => 4298.80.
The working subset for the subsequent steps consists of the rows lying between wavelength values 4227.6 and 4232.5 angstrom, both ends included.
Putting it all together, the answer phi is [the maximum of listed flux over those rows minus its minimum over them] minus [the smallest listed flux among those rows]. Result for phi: -16.4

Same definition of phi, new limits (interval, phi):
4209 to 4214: -32.1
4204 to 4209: -30.4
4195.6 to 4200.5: -34.3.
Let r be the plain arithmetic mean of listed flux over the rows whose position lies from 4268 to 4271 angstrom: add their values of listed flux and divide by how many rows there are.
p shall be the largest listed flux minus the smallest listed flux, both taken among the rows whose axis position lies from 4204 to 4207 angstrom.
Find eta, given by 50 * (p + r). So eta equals 1917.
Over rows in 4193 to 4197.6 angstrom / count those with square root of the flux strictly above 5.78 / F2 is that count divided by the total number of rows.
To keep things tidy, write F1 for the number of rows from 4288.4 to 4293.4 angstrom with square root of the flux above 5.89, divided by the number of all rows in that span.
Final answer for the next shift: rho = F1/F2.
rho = 0.20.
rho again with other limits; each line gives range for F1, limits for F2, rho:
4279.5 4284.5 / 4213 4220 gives 1.17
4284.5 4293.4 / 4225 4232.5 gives 0.67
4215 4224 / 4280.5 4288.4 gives 0.89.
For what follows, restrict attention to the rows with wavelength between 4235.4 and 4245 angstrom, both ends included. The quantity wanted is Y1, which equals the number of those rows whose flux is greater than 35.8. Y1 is 4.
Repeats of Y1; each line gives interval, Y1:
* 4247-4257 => 4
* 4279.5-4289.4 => 3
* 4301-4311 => 0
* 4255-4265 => 3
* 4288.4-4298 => 0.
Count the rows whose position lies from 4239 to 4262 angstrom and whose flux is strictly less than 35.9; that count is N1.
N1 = 15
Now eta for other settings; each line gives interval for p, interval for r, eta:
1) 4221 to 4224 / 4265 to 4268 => 1853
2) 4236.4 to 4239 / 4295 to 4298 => 1861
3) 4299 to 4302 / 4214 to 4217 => 2034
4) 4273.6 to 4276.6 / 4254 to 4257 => 2052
